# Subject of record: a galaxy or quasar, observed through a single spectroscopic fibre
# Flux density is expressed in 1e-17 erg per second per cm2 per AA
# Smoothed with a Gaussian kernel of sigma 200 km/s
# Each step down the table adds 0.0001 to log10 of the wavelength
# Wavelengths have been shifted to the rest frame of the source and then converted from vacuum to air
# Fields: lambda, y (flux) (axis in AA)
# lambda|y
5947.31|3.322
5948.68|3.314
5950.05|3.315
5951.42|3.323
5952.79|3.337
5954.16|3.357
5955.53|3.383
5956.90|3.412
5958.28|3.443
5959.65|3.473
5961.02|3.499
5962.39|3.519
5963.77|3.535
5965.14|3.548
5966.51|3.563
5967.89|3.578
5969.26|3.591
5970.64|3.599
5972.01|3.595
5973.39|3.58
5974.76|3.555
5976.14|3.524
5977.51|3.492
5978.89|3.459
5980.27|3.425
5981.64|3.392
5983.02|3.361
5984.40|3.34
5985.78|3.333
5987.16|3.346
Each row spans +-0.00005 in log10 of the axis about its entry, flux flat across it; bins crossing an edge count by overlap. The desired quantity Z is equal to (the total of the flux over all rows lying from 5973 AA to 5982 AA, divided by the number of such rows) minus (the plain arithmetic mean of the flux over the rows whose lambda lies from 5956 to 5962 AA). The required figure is 0.03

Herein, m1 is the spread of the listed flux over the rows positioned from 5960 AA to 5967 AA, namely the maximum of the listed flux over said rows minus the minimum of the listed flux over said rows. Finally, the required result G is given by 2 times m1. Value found 0.13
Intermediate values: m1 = 0.06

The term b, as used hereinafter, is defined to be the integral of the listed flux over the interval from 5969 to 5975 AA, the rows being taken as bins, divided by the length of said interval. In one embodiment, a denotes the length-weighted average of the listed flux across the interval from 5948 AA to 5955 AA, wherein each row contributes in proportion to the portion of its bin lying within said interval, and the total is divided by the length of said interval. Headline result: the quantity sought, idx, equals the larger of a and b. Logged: 3.59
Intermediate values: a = 3.33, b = 3.59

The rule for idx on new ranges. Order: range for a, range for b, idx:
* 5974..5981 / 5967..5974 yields 3.58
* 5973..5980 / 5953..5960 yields 3.51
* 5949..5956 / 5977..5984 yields 3.42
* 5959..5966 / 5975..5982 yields 3.52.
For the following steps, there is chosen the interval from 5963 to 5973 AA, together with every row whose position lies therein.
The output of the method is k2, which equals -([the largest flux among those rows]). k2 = -3.60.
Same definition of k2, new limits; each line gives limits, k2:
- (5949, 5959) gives -3.44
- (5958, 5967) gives -3.56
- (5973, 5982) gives -3.58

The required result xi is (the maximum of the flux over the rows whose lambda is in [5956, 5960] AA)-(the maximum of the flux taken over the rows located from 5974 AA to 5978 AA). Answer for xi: -0.08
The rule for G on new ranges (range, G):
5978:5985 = 0.24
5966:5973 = 0.07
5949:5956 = 0.14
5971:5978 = 0.21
